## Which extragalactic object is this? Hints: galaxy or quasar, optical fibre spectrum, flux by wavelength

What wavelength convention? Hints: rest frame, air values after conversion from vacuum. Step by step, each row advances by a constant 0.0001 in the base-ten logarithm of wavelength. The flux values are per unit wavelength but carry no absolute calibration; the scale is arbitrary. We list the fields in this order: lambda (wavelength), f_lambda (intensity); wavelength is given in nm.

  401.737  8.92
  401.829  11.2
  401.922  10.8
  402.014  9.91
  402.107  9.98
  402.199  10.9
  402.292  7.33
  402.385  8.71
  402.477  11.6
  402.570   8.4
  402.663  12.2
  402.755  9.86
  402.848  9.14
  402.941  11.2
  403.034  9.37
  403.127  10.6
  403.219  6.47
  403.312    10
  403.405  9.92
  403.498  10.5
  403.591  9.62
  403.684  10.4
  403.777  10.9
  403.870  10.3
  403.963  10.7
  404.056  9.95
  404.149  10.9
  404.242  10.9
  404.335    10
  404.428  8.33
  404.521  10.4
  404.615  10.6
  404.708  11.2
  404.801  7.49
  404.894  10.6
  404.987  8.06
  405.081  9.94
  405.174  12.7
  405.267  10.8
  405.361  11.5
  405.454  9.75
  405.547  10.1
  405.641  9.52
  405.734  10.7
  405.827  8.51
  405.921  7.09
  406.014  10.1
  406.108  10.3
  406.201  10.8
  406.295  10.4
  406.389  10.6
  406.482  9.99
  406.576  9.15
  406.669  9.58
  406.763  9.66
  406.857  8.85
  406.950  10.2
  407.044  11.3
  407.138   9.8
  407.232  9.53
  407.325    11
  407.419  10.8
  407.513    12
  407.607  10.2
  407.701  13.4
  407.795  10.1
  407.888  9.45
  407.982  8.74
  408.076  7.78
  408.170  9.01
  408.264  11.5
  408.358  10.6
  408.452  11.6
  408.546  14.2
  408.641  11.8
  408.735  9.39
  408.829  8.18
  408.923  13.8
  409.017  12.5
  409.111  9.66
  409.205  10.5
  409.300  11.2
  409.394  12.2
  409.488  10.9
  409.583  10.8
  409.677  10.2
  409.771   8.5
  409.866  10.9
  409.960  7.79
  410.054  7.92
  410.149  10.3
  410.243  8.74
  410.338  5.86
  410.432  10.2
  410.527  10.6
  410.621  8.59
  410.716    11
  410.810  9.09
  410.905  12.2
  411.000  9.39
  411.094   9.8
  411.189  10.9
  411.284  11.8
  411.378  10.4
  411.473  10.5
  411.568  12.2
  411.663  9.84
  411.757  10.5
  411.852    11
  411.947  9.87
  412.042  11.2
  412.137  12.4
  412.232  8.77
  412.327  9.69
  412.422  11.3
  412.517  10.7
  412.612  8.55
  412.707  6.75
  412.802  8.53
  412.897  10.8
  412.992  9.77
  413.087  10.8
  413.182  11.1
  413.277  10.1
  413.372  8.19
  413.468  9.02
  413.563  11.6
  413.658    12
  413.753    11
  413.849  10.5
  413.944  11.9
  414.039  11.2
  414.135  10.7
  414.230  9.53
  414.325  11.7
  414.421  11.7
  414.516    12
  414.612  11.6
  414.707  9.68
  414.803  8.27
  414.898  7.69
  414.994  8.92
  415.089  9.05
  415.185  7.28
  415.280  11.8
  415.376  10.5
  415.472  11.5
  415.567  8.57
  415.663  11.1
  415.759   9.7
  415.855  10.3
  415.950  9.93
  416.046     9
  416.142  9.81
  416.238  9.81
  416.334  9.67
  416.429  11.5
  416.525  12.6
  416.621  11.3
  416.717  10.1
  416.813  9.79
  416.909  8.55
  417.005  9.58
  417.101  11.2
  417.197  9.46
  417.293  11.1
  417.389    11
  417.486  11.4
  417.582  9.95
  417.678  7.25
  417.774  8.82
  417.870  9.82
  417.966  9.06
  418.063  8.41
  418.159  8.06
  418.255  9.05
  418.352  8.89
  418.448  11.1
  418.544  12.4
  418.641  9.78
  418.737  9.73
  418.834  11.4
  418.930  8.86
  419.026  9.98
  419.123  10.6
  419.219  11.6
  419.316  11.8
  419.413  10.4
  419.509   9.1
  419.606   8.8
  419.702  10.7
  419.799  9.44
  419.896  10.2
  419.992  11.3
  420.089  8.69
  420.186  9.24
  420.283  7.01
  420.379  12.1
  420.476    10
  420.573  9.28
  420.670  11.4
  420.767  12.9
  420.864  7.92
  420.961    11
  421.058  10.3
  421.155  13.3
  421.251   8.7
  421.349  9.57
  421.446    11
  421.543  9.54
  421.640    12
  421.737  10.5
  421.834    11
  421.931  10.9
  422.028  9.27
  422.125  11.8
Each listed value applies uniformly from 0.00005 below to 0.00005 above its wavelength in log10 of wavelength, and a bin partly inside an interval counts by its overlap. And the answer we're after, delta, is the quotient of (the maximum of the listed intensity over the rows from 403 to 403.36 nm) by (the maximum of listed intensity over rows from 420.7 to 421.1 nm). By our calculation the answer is 0.82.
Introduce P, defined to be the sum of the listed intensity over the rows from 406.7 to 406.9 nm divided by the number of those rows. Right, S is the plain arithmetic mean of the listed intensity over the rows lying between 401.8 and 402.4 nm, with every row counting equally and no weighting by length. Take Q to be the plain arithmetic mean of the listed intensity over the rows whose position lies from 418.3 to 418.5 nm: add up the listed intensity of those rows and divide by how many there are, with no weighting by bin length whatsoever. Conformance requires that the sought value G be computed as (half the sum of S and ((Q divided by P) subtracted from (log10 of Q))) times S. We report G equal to 48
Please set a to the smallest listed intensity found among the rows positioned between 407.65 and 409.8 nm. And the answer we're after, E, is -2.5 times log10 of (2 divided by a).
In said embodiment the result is 1.47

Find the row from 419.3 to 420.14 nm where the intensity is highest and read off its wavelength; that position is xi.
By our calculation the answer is 419.316 nm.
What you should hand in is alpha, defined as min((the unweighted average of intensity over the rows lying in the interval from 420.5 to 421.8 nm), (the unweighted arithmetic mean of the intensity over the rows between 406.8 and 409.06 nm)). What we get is 10.6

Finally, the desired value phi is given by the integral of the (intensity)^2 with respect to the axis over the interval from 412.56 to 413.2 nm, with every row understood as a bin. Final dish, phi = 58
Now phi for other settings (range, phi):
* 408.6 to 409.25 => 78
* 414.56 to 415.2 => 53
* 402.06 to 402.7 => 64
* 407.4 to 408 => 71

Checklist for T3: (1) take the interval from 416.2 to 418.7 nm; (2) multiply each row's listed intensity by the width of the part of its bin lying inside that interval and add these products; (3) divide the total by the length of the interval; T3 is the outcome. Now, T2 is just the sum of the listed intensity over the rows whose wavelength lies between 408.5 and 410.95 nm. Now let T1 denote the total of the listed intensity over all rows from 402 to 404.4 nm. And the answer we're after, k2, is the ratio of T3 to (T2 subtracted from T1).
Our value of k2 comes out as -1.4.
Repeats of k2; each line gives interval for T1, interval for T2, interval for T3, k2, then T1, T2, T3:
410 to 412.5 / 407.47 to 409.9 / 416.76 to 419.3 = -0.7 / 264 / 279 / 9.9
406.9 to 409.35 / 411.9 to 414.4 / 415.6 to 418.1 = 0.9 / 278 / 268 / 10.0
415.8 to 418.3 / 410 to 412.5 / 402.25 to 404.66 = -1.3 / 257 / 264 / 9.9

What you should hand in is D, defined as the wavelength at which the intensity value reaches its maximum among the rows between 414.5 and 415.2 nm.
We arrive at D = 414.516 nm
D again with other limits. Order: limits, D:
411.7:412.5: 412.137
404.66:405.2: 405.174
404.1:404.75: 404.708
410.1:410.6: 410.527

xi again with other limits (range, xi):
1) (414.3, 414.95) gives 414.516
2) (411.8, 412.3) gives 412.137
